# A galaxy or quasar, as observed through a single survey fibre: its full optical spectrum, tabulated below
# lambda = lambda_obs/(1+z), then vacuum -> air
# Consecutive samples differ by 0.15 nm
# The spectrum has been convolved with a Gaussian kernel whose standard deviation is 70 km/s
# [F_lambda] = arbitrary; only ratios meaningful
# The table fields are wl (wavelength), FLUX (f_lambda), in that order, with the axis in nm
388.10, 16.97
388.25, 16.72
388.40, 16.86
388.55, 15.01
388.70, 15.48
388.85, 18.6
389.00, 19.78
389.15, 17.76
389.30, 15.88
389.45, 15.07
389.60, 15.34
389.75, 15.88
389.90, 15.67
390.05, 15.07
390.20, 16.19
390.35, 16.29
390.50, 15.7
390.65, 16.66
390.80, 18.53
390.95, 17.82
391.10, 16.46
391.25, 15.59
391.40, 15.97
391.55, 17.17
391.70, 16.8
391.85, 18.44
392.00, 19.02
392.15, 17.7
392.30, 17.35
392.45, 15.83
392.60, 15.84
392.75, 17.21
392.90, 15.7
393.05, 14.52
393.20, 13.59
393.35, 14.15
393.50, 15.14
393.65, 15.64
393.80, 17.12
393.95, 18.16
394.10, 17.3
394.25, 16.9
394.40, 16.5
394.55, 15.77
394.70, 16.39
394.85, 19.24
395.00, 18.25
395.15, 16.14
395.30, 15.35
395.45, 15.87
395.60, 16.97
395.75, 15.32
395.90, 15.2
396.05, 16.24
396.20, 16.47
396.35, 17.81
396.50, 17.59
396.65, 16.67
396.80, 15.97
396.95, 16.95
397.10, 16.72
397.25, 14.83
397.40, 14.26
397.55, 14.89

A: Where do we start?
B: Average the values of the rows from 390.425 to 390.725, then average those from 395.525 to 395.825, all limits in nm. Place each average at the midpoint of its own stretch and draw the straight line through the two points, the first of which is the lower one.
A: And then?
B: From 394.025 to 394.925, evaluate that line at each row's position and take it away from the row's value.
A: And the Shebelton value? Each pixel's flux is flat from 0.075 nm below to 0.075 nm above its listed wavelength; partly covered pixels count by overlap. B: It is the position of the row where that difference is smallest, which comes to 394.55 nm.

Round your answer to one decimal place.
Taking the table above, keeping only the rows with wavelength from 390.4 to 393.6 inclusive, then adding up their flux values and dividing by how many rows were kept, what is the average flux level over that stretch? 16.4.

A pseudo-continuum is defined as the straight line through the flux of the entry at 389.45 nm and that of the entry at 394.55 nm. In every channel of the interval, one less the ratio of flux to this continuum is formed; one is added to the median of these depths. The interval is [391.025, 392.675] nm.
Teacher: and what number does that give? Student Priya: 0.91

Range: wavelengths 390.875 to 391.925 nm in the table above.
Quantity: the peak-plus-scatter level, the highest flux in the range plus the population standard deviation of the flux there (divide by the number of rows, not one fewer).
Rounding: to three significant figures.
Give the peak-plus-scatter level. 19.4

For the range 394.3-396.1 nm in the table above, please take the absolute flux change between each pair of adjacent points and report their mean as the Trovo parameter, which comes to 1.14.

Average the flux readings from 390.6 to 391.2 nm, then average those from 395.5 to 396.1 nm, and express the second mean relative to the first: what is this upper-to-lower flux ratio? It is 0.92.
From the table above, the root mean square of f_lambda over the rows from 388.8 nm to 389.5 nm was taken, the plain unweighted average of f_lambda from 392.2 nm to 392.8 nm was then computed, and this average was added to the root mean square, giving 34.1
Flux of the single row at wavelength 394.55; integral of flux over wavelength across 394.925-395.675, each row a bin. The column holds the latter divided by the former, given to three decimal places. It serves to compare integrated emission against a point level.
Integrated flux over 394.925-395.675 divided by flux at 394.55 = 0.785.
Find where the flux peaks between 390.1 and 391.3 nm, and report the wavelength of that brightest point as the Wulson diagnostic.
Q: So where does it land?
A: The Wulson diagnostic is 390.80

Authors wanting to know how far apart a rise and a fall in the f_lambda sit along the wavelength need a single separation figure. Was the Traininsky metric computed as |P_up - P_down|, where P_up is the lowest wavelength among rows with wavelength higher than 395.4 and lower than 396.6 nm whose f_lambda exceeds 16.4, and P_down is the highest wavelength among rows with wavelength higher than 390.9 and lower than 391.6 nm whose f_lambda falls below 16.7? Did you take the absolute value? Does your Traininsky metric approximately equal 4.20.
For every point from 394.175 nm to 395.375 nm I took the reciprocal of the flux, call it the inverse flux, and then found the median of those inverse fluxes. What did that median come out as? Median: 0.0608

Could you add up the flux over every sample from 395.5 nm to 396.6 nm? 116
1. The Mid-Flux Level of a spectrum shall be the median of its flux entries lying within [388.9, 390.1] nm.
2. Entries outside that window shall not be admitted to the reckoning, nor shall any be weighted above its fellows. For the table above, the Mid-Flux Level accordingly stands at 15.8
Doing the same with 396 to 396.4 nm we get 16.5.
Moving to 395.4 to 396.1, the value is 15.9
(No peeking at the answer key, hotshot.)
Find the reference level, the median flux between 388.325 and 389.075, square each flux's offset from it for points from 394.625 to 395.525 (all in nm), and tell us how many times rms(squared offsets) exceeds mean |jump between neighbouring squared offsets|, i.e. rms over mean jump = 0.97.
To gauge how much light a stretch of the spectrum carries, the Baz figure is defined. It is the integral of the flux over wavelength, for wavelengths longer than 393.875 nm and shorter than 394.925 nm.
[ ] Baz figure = 18.0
